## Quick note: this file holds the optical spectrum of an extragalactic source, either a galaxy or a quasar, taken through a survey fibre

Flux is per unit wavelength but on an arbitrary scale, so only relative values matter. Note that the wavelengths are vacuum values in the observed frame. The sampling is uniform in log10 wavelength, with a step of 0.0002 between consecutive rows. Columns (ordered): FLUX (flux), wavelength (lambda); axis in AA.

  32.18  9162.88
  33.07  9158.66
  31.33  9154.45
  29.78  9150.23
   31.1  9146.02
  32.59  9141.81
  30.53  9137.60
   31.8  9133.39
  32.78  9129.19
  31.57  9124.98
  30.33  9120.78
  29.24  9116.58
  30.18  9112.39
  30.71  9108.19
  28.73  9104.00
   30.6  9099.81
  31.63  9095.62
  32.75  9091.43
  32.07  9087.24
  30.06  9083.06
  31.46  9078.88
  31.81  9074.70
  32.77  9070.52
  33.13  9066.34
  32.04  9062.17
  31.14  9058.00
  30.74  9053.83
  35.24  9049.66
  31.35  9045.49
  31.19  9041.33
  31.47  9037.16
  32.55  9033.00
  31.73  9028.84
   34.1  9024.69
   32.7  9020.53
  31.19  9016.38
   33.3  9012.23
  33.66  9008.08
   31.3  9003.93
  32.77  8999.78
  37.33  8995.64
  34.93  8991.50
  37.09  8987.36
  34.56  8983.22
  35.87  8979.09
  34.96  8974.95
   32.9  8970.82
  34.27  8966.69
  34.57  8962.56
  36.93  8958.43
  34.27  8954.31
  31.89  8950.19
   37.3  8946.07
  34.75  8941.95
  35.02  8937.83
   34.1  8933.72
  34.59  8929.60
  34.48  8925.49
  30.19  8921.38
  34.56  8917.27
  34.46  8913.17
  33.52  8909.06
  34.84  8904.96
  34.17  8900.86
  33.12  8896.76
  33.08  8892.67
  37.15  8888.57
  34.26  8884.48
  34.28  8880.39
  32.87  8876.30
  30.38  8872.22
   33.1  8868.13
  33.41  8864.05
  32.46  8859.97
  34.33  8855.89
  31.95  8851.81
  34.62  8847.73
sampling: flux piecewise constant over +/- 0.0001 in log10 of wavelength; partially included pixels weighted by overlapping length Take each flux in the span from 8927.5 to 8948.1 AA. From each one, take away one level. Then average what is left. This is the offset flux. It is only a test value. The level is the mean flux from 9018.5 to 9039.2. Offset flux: 2.6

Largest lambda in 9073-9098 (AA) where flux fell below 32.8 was 9095.62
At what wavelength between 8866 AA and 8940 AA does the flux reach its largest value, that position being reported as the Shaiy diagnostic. 8888.57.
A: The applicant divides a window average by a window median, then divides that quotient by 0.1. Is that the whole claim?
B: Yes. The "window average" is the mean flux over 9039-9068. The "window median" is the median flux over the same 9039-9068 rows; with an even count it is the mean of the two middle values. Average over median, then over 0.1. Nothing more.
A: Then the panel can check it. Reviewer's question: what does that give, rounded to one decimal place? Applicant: 10.2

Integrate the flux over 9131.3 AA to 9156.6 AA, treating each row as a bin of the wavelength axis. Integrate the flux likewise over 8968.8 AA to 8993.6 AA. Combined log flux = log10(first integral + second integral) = 3.22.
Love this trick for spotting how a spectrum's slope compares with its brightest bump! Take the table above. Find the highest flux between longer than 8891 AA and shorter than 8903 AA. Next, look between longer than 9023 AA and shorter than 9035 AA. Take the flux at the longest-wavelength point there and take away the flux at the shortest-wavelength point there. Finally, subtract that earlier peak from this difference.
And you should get -36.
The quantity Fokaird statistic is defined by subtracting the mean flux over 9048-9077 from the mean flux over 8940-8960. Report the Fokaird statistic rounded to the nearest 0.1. 2.6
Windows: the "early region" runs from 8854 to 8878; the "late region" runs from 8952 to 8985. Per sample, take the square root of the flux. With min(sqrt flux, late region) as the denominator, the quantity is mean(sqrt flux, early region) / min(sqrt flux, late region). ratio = 0.998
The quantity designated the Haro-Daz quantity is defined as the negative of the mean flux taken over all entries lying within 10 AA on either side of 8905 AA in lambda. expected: -34.0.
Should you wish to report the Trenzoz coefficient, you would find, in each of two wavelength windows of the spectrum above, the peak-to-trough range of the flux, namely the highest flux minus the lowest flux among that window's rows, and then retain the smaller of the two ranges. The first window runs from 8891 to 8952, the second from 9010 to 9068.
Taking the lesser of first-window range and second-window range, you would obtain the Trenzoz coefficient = 4.5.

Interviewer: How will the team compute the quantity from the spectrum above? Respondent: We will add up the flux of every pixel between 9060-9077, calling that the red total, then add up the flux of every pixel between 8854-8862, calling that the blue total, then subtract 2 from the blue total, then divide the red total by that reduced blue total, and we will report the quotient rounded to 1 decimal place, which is 2.0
